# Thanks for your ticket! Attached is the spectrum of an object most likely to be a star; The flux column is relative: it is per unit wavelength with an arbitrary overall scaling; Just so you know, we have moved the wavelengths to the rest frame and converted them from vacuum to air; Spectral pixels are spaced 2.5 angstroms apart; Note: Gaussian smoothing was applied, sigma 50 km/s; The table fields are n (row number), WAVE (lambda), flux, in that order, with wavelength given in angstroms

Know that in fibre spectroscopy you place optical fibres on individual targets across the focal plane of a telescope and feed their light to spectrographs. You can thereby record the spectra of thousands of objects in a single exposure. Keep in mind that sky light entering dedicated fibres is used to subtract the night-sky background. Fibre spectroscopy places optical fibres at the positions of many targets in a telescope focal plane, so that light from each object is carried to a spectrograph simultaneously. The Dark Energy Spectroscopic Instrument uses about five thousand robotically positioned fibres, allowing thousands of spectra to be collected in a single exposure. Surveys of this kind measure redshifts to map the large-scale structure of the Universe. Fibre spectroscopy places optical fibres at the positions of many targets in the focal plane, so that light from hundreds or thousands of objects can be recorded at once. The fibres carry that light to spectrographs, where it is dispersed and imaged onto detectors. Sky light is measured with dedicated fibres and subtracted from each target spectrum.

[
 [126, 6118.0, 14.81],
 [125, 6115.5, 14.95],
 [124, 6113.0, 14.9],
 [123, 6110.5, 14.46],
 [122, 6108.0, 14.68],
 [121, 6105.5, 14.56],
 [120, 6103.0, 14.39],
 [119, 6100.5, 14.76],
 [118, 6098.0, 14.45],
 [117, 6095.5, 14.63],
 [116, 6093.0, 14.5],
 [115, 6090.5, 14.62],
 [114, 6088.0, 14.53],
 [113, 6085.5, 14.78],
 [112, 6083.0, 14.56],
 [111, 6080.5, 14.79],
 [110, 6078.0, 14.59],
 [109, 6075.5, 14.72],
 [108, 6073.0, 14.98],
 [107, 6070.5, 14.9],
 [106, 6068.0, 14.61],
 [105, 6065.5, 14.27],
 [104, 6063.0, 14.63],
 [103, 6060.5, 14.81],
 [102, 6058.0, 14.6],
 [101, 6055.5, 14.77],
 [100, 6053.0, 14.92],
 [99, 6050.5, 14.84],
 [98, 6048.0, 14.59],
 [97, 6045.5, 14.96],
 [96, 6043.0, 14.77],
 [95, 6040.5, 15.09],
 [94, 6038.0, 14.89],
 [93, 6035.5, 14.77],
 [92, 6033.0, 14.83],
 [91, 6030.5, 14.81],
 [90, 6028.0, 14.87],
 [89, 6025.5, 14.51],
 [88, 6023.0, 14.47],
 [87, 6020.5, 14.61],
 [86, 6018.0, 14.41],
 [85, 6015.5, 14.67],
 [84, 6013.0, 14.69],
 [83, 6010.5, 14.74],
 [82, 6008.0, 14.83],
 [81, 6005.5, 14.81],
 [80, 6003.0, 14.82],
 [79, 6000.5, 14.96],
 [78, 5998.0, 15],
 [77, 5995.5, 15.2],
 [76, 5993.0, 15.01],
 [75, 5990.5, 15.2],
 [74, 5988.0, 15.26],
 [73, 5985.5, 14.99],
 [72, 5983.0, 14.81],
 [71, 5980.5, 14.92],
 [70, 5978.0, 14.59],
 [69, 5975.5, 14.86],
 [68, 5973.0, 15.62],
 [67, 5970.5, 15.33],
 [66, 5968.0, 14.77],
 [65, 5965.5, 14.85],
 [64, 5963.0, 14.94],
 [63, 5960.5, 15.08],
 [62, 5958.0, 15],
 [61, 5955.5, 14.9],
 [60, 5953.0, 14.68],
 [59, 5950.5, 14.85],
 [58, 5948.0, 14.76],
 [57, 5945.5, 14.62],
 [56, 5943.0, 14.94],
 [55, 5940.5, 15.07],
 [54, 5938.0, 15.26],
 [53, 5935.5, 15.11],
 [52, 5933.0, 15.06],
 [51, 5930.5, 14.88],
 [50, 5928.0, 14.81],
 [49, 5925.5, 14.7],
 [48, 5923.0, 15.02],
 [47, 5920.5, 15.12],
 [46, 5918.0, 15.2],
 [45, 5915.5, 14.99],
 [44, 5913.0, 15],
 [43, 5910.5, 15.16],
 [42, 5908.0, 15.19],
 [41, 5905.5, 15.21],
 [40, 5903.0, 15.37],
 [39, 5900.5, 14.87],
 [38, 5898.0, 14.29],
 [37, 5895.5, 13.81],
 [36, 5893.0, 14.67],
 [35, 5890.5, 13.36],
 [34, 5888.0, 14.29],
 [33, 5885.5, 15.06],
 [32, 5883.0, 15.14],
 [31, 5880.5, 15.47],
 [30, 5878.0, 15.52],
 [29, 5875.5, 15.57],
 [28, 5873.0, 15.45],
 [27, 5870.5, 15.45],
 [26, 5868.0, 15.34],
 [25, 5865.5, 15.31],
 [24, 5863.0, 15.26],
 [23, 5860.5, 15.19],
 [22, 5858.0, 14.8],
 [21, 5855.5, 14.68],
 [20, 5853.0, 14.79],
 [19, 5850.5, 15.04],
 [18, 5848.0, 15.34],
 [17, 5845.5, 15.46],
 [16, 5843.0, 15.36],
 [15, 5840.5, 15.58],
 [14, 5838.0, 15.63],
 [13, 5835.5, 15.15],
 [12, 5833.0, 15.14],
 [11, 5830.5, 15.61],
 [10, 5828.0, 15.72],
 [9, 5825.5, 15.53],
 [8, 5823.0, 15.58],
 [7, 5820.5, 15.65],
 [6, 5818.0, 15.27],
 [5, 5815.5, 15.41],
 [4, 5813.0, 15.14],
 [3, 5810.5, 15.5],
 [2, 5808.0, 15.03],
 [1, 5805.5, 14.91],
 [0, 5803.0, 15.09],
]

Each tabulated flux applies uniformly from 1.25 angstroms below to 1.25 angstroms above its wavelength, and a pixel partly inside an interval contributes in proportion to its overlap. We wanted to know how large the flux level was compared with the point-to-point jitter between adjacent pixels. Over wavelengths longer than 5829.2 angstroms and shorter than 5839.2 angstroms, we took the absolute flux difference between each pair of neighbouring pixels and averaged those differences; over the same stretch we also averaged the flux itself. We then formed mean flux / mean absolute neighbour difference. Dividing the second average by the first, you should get 48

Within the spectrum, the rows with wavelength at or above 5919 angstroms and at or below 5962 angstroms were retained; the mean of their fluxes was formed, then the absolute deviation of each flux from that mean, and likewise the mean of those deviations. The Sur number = 0.15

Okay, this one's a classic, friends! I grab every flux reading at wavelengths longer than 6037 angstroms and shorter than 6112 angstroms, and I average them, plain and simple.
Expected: 14.7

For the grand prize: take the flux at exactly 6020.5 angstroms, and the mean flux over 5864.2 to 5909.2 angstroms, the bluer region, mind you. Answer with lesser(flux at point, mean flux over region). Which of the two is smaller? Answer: 14.6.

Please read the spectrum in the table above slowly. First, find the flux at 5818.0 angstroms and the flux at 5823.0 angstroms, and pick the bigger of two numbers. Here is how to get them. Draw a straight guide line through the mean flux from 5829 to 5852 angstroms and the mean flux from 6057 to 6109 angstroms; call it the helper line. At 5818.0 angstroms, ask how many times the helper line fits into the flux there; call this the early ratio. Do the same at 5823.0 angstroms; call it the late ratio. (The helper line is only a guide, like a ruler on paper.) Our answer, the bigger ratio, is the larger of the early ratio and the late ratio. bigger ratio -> 1.01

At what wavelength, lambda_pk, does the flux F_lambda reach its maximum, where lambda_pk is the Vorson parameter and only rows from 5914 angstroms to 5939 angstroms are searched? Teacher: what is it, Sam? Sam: 5938.0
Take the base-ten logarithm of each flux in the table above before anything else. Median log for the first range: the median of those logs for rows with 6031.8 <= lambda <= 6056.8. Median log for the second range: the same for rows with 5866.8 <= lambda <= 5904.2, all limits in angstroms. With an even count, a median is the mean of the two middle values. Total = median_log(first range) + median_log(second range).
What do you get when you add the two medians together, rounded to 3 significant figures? 2.35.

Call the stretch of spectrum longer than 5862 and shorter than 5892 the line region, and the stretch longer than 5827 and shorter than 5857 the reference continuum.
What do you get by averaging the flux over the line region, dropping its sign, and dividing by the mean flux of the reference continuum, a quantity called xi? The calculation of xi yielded 0.988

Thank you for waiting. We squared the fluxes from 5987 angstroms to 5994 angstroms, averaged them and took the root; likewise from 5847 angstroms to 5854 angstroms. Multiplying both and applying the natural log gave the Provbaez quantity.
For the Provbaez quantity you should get 5.43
